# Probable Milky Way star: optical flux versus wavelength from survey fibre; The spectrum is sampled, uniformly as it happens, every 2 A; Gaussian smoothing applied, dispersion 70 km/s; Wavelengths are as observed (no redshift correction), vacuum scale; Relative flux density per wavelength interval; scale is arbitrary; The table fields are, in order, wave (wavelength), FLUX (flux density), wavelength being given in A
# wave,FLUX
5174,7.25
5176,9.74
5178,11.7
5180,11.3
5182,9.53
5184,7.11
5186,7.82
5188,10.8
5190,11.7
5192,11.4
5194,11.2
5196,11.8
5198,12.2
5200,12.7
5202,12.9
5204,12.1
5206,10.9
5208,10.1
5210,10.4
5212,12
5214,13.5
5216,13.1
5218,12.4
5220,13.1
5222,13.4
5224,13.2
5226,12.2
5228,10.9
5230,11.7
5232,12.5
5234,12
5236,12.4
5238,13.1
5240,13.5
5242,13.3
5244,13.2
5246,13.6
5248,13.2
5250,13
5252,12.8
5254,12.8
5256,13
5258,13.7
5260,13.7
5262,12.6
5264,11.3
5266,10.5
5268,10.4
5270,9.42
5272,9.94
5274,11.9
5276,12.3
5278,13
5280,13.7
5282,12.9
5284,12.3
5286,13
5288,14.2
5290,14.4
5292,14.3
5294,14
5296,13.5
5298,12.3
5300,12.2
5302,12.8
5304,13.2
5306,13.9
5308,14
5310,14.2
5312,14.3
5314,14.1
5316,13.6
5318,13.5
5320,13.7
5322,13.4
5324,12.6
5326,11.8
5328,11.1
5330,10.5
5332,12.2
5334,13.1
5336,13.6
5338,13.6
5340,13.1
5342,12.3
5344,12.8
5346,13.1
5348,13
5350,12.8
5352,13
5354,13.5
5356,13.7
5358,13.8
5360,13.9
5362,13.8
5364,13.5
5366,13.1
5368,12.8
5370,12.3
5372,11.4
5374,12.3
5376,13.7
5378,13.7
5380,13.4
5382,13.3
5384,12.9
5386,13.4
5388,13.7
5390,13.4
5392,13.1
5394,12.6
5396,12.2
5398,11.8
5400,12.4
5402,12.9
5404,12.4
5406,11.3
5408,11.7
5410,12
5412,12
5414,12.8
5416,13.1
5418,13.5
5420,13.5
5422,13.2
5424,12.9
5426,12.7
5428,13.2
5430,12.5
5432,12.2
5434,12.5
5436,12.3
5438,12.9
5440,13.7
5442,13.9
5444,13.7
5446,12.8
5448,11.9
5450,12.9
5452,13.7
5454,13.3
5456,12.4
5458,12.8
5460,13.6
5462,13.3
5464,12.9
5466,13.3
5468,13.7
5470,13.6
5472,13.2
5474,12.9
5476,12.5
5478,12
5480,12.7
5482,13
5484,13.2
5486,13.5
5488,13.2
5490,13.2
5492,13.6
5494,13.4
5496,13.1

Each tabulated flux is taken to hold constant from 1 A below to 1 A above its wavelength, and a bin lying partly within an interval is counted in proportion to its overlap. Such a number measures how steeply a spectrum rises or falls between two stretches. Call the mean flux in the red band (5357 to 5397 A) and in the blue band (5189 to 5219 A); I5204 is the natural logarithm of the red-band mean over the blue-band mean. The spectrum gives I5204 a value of 0.10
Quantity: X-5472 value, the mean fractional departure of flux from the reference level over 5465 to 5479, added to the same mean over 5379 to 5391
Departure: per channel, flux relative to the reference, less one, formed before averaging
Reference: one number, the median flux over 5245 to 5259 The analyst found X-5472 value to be 0.03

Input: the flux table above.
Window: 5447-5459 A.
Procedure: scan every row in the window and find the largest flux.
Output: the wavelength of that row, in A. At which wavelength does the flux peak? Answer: 5452 A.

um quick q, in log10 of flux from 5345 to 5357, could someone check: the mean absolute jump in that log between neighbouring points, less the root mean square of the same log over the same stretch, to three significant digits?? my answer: -1.11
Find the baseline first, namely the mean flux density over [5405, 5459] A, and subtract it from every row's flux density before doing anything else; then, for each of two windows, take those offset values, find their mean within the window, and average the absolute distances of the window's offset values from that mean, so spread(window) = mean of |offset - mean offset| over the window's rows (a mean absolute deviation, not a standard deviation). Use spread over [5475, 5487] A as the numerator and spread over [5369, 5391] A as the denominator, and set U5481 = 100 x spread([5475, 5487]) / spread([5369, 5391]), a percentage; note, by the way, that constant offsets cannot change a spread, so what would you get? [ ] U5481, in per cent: 70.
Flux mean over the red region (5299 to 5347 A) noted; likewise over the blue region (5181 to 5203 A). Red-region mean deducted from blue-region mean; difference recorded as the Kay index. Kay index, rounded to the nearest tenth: -2.2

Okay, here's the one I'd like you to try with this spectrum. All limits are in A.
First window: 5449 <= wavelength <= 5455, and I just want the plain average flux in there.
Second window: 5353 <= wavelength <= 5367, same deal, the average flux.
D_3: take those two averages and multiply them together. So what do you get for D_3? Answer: 181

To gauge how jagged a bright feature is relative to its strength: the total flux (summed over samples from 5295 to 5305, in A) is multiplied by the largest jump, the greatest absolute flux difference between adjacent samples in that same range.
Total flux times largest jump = 77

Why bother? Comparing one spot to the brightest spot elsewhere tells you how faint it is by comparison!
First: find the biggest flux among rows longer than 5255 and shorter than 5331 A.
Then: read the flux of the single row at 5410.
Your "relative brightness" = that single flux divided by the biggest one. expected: 0.83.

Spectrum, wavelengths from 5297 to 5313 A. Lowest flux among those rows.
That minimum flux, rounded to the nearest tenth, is 12.2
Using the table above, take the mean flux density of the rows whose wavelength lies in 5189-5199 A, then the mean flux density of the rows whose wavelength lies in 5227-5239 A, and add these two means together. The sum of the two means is 23.8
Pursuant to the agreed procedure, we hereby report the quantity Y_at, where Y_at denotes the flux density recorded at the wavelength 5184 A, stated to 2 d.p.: 7.11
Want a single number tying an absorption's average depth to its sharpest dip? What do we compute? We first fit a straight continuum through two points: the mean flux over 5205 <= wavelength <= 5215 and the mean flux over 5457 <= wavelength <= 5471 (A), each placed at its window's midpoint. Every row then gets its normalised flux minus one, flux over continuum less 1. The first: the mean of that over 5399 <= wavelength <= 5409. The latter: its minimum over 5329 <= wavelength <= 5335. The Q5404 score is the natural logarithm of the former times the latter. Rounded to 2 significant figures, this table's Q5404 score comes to -4.8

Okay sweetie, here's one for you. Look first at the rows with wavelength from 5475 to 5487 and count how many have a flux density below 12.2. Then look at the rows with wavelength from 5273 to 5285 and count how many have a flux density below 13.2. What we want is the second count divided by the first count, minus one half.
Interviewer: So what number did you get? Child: 4.5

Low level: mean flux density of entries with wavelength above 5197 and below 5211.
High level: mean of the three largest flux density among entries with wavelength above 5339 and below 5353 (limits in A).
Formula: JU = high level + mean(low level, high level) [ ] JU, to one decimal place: 25.4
